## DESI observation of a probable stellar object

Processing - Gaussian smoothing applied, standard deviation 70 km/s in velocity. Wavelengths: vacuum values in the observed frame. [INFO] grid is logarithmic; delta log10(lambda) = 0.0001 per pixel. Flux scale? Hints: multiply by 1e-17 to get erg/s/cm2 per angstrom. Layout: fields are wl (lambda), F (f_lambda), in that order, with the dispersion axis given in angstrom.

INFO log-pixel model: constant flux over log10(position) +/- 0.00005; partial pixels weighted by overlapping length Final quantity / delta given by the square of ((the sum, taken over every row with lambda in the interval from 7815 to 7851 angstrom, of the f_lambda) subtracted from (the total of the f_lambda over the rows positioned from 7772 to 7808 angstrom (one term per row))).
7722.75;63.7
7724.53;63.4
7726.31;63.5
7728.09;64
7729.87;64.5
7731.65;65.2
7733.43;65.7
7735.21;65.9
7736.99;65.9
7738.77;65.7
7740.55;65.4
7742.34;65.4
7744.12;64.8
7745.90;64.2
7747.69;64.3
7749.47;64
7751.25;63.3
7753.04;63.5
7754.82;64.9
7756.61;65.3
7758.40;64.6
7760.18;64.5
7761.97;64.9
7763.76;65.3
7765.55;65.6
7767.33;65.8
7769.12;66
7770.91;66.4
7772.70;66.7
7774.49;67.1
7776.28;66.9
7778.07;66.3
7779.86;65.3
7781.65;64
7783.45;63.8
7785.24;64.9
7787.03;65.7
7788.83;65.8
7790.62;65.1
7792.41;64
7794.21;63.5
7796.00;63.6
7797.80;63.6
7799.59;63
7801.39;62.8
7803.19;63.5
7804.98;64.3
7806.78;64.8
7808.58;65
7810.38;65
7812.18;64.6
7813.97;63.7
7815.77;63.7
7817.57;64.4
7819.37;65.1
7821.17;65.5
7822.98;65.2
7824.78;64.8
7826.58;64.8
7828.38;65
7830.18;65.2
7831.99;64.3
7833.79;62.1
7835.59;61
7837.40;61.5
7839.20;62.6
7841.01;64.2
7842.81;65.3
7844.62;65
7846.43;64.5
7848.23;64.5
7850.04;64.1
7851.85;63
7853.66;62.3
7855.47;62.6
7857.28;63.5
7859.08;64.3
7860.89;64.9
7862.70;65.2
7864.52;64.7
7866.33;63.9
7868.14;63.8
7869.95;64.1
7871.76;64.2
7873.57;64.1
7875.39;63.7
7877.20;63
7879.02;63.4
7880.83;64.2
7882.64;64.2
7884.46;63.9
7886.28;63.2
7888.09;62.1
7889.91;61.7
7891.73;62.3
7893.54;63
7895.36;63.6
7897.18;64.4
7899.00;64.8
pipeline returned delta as 142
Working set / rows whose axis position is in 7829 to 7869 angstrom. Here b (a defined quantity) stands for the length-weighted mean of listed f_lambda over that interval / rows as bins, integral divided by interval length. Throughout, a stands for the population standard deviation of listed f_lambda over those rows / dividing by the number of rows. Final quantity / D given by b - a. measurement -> 62.5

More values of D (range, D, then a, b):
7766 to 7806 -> 63.6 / 1.32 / 64.9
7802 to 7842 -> 62.9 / 1.22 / 64.1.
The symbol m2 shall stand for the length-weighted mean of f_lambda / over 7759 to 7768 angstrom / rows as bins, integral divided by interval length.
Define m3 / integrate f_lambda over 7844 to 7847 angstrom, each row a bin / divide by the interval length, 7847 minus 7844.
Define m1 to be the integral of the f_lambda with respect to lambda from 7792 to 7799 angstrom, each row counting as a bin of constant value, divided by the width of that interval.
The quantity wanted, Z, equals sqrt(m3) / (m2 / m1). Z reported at 7.84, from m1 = 63.6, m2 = 65.2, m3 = 64.7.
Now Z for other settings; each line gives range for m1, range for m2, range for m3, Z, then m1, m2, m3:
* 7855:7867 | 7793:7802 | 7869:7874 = 8.13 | 64.2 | 63.3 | 64.2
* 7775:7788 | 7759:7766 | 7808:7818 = 8.06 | 65.3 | 65.0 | 64.4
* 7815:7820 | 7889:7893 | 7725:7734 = 8.32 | 64.4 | 62.1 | 64.5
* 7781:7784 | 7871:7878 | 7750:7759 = 8.02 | 63.7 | 63.7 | 64.3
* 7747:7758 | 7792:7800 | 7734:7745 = 8.18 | 64.2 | 63.5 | 65.5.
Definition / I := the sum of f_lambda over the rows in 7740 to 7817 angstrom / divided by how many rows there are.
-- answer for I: 64.8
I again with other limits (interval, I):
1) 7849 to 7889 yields 63.7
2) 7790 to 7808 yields 63.8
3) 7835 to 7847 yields 63.4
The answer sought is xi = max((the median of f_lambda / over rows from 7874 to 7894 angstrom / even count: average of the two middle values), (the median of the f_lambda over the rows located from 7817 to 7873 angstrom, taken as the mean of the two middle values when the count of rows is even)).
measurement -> 64.3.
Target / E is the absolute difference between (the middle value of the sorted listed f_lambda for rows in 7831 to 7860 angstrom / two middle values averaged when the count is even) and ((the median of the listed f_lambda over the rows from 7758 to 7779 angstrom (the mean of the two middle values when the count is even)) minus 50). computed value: 47.9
